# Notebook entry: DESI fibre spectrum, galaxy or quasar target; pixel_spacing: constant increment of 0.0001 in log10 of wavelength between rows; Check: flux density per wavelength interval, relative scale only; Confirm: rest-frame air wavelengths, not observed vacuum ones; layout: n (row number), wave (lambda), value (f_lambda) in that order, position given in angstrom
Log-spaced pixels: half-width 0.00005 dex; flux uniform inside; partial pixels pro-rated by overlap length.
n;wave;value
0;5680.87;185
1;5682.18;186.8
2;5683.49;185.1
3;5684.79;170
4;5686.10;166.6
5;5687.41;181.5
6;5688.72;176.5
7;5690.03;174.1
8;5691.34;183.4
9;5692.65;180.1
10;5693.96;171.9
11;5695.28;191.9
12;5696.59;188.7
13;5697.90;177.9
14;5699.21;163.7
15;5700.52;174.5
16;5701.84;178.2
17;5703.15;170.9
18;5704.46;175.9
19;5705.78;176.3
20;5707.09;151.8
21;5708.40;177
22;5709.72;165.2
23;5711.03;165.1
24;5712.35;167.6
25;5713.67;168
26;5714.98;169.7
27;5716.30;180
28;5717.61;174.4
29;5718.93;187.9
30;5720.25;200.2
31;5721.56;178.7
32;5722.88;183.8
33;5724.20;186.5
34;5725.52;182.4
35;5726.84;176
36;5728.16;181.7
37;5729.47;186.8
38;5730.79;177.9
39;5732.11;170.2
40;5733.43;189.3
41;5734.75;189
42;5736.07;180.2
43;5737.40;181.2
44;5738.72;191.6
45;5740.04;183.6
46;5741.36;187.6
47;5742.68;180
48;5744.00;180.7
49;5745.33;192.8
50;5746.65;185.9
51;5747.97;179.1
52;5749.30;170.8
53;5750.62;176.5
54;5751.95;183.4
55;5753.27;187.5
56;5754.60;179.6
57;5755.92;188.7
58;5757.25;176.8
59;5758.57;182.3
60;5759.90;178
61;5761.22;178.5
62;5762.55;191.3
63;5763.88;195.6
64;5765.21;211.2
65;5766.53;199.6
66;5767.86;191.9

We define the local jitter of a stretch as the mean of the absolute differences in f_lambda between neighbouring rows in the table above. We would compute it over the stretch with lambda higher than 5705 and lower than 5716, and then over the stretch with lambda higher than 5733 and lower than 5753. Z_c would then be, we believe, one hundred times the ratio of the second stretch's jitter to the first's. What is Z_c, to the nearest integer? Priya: 66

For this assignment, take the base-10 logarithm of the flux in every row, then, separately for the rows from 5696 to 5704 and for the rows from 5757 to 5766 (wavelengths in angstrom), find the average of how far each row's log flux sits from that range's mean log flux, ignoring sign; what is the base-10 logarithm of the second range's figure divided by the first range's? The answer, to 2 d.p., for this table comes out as 0.19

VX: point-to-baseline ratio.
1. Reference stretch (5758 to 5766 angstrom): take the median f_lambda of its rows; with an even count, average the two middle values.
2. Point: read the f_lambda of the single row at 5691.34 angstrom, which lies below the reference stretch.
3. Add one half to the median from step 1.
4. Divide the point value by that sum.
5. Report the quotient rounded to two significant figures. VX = 0.98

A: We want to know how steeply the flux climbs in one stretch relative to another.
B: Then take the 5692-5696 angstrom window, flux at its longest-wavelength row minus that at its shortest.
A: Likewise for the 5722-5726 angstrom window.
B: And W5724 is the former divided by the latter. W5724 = -8.4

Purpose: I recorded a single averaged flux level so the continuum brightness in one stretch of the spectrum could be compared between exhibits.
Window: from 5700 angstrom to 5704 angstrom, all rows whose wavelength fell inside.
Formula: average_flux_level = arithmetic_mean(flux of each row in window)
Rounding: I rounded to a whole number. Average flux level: 175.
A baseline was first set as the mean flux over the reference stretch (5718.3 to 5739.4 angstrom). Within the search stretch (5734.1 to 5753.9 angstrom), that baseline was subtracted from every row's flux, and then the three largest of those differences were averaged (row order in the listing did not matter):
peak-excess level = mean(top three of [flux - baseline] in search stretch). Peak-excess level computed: 7.2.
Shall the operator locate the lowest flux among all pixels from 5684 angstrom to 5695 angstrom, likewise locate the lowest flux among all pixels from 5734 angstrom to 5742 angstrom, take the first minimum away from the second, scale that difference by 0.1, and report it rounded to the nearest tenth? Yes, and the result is 1.4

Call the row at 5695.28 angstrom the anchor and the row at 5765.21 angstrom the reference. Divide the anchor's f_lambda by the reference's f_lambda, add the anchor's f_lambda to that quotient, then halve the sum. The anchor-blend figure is 96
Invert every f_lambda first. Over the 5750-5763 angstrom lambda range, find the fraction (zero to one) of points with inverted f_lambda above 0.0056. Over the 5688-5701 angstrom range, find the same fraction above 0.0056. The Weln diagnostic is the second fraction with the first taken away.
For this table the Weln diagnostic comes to 0.2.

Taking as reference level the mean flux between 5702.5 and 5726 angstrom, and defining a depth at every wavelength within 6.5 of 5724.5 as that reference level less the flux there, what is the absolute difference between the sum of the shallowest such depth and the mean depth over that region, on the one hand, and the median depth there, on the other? 26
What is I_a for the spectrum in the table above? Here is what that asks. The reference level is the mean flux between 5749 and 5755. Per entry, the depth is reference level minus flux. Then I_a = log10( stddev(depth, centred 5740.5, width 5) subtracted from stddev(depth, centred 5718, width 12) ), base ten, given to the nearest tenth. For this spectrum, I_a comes 0.8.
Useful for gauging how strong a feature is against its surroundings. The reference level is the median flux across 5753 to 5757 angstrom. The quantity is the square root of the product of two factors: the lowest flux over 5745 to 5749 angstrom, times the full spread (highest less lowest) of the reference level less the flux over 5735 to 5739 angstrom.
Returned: 45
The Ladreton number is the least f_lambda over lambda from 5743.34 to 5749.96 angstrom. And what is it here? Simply 170.8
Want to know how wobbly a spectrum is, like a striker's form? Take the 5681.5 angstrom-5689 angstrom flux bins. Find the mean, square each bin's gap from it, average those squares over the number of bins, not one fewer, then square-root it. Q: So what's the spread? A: 7.5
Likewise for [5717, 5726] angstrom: 7.6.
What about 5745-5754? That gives 6.8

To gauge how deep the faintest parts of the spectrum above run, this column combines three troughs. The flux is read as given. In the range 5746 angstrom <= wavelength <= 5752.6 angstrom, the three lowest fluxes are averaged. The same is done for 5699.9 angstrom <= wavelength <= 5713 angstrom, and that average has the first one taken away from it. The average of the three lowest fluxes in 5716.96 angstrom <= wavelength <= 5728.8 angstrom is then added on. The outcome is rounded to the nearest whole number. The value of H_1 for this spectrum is 162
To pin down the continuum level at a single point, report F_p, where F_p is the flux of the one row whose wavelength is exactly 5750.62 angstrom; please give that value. 176.5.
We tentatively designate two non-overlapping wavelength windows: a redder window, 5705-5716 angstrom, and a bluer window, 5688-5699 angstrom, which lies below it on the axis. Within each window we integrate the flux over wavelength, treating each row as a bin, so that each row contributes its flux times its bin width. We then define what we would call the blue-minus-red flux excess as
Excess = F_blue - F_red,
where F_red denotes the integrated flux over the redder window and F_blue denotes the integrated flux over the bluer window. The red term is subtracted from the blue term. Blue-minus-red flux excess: 131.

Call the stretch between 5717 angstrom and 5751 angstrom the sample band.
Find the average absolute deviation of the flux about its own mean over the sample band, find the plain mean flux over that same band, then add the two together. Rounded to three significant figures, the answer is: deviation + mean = 188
